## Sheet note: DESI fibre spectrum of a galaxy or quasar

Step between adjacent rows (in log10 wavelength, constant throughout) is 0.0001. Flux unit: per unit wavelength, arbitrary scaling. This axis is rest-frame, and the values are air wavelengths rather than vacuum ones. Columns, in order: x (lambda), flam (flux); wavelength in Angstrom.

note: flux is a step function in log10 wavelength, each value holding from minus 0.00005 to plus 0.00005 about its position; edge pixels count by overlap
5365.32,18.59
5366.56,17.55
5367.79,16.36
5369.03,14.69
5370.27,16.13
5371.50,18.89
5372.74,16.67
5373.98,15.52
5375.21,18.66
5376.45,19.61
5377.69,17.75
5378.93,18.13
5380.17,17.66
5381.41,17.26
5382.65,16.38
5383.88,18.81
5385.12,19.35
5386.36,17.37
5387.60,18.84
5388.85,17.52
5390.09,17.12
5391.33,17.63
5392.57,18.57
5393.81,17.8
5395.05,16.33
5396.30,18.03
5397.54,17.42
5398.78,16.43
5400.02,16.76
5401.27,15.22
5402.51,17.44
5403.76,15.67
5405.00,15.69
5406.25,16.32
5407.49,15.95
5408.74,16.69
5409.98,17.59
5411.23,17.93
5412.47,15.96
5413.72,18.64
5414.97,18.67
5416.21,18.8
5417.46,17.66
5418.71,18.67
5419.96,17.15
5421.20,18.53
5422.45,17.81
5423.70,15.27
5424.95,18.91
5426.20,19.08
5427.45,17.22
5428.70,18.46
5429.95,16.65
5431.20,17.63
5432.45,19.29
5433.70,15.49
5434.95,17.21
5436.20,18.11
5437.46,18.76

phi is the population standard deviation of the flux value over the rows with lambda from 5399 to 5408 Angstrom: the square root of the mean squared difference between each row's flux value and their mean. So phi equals 0.70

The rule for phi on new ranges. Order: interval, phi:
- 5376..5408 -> 1.13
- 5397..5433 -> 1.20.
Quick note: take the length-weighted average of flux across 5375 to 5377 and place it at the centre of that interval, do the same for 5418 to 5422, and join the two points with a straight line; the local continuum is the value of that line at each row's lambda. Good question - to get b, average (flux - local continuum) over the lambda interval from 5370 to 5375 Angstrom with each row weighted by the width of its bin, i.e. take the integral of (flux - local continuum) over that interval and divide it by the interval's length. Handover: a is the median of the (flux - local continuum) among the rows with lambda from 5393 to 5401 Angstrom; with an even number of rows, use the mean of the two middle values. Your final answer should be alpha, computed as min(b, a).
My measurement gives -2.3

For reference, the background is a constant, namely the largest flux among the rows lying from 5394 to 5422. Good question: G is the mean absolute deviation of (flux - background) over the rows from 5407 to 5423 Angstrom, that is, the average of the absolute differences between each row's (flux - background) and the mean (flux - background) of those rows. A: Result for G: 0.80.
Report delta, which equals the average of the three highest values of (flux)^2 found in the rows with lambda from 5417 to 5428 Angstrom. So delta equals 357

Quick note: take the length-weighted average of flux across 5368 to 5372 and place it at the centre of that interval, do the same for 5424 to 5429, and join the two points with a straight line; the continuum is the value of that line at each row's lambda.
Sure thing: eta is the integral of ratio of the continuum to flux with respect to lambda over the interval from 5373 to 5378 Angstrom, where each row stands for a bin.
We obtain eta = 4.71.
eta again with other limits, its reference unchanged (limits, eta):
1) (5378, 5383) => 4.82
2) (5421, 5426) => 5.16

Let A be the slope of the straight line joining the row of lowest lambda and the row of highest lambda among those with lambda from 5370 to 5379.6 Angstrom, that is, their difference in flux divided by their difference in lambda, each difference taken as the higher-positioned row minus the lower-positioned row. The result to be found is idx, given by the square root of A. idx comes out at 0.48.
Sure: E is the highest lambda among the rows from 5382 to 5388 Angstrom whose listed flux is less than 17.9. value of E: 5386.36 Angstrom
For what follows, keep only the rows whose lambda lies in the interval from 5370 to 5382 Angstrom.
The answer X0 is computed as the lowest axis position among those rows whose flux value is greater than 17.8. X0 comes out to 5371.50 Angstrom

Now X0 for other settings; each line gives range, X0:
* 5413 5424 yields 5413.72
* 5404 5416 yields 5411.23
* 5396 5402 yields 5396.30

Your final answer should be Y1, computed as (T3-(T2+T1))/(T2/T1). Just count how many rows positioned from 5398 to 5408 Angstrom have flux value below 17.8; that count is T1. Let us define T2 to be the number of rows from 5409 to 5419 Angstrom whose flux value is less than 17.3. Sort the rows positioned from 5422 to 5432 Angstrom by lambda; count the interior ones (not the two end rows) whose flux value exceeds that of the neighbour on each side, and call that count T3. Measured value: -56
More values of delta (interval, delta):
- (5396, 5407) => 311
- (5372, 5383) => 354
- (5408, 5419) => 350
